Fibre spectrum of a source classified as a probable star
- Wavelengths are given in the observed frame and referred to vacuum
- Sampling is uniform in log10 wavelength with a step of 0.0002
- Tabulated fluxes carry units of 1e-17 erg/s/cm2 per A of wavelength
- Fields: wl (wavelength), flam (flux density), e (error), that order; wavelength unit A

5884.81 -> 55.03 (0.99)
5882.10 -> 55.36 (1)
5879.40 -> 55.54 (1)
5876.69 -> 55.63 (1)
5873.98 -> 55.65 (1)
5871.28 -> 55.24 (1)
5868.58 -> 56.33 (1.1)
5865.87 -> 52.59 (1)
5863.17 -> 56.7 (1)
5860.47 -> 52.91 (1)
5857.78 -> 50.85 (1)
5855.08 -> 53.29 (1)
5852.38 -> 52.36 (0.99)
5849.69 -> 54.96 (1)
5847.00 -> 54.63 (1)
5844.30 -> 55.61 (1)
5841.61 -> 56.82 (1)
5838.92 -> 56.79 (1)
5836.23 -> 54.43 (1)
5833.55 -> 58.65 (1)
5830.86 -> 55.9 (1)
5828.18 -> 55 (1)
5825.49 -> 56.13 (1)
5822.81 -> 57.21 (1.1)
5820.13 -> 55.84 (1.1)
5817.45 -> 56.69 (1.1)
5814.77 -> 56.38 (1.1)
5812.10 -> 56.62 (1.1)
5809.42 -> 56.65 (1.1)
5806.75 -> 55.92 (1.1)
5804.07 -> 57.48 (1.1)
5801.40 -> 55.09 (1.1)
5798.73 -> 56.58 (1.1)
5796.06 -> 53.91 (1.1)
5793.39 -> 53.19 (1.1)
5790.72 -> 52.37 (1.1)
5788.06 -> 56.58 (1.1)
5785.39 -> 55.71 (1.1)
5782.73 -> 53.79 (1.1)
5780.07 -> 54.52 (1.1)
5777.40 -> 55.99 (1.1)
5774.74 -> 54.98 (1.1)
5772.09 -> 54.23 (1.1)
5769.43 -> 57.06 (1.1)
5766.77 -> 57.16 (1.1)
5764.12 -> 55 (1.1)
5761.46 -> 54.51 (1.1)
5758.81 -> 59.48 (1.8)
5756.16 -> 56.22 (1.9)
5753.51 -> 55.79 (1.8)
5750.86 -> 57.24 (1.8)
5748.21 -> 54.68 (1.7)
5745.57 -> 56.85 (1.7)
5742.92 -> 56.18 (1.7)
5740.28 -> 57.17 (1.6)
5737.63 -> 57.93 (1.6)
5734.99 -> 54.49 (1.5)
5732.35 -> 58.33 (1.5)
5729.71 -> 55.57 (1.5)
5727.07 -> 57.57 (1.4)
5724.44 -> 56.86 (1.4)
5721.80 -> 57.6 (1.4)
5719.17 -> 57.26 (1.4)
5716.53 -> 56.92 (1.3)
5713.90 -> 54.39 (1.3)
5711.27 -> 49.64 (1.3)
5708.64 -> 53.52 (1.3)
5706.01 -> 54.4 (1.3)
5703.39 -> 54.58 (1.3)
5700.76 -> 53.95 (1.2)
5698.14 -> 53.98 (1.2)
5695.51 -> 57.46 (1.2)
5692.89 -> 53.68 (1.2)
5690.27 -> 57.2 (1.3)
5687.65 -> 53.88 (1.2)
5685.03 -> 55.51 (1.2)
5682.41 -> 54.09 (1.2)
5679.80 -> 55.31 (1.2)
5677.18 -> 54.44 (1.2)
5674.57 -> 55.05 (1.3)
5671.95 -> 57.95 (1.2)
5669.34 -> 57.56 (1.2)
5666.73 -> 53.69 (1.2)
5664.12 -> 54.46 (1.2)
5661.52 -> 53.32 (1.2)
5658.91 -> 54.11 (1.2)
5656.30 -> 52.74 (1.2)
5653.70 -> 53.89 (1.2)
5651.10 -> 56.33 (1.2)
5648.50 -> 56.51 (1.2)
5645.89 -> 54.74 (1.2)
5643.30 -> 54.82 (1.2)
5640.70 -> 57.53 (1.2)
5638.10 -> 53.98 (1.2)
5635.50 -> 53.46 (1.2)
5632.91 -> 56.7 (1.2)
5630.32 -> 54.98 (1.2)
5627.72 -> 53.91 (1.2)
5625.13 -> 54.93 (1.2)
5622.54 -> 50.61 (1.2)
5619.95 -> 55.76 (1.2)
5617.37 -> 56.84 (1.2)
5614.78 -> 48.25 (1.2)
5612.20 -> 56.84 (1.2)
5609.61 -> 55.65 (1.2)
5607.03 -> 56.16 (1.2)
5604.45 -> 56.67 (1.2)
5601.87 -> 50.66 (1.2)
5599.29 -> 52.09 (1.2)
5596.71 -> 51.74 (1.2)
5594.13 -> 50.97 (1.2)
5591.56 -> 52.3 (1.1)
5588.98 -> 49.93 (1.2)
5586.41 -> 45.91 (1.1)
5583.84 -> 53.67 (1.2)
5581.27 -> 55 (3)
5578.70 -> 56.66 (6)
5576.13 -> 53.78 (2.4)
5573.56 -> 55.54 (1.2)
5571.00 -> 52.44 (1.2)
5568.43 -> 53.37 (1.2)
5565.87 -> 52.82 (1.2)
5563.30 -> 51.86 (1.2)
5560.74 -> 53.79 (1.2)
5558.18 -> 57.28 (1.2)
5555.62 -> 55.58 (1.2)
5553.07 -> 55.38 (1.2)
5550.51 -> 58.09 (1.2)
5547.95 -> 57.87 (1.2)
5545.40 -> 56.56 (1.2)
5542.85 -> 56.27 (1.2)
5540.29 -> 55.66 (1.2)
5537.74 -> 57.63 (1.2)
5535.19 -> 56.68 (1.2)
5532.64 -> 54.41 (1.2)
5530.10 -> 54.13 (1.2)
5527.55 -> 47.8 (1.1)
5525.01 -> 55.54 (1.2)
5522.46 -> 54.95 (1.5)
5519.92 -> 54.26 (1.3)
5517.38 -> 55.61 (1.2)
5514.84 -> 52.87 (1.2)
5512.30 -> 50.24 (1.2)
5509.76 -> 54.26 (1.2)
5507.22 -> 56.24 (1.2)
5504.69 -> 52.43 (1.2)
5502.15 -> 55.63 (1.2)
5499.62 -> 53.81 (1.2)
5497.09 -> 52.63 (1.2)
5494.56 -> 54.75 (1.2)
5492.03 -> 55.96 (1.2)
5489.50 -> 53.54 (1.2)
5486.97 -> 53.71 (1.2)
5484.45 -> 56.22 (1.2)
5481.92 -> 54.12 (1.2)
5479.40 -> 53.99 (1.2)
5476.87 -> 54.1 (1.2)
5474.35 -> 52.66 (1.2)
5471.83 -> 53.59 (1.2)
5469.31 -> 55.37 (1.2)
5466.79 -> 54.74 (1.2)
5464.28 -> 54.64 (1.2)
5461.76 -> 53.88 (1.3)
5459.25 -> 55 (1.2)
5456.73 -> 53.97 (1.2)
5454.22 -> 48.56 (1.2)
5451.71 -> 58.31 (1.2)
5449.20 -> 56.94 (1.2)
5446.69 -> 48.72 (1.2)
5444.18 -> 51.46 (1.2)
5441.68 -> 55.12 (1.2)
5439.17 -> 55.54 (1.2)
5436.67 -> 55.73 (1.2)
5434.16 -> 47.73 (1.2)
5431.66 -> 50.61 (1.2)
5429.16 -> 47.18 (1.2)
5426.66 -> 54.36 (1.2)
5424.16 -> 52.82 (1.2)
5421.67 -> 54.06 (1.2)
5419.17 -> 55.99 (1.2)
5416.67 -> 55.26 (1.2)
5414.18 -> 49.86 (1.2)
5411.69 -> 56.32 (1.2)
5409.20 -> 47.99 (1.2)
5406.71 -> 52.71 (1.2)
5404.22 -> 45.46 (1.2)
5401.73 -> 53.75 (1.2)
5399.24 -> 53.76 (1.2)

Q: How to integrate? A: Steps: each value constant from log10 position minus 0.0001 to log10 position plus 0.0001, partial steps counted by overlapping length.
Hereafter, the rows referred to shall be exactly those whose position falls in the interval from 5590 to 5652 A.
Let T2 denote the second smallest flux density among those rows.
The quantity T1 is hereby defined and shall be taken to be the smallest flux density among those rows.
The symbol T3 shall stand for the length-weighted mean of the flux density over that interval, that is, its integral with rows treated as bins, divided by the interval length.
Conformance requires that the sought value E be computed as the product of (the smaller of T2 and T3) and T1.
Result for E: 2442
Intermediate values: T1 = 48.25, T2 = 50.61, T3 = 54.2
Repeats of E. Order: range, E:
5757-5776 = 2956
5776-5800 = 2786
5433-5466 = 2318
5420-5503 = 2252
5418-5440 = 2252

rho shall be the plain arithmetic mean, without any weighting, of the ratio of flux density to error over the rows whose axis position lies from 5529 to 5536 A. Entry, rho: 46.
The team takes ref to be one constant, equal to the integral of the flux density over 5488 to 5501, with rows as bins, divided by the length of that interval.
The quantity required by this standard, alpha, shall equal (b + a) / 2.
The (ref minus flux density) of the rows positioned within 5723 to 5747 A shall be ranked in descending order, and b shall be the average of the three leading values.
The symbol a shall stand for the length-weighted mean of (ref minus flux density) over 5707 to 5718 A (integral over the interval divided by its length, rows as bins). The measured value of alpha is -0.4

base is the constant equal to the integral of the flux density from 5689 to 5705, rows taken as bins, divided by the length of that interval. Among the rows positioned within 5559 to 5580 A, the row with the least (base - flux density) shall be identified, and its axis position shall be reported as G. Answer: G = 5578.70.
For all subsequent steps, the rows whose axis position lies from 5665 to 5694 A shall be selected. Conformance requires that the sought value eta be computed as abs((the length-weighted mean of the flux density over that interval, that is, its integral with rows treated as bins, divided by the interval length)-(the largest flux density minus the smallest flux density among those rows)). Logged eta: 51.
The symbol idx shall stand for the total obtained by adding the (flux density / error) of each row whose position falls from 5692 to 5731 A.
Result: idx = 632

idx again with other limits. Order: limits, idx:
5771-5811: 752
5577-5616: 603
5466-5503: 679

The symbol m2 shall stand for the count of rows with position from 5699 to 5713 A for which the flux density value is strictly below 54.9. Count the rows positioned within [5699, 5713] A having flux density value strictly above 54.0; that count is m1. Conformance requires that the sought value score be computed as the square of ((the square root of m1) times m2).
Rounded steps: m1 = 2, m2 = 5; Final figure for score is 50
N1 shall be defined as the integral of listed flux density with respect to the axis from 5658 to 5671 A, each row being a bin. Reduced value 712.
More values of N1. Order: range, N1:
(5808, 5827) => 1073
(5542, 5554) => 683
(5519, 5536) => 916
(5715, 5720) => 285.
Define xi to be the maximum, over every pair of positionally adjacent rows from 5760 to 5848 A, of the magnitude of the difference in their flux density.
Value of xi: 4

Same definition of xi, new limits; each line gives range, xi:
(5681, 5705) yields 4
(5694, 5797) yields 5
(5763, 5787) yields 3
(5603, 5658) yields 9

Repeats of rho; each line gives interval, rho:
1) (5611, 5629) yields 45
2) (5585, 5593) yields 44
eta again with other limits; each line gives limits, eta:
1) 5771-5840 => 49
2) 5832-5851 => 52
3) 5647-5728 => 47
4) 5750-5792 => 49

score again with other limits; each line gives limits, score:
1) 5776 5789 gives 16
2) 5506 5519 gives 27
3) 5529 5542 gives 20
